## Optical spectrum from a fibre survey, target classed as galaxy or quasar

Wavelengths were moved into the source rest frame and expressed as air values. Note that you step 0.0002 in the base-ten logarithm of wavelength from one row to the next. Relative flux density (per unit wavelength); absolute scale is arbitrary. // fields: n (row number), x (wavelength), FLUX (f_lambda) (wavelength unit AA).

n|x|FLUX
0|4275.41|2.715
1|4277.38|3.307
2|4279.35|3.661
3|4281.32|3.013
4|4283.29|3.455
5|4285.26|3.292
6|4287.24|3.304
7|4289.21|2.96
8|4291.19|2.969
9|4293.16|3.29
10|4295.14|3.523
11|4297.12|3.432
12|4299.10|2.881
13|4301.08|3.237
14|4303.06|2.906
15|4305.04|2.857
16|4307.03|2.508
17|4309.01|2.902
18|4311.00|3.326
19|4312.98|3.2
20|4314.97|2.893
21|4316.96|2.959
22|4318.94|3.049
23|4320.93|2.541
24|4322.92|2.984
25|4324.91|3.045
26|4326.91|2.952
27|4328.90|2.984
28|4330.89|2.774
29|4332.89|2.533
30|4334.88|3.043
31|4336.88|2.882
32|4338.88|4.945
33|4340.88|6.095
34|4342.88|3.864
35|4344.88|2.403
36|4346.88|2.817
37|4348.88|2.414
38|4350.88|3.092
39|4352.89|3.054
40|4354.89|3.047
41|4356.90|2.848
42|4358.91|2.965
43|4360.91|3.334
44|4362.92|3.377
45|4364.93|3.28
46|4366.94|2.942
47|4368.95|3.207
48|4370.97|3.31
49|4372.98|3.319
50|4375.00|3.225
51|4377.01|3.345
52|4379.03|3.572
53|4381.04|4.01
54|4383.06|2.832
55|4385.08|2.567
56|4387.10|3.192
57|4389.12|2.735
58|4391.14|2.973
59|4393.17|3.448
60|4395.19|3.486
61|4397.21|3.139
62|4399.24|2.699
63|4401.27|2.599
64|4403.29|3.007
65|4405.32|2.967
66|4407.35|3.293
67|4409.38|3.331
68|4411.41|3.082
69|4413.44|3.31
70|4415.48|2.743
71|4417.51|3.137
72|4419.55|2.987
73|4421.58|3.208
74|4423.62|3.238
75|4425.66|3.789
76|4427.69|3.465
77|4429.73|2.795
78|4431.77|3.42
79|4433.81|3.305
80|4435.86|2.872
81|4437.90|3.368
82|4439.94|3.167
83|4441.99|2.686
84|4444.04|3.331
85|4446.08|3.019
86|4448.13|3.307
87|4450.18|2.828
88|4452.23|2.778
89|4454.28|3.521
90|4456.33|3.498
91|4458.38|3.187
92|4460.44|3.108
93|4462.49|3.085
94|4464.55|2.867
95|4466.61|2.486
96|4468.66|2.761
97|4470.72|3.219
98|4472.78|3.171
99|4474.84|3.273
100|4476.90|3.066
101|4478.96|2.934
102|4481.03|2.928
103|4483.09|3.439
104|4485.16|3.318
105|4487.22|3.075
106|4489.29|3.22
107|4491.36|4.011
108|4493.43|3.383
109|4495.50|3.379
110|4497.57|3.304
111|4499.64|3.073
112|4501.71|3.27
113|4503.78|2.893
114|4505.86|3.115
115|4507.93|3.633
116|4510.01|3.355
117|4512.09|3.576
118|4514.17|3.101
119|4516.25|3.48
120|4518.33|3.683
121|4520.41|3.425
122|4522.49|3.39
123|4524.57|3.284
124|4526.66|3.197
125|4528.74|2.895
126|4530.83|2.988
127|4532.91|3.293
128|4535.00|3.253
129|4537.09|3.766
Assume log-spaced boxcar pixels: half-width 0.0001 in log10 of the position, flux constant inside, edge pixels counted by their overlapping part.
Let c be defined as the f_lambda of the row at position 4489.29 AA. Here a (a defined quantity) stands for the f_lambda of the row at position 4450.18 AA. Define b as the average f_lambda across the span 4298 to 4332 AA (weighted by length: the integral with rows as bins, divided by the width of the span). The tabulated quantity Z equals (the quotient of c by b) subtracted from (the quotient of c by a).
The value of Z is 0.04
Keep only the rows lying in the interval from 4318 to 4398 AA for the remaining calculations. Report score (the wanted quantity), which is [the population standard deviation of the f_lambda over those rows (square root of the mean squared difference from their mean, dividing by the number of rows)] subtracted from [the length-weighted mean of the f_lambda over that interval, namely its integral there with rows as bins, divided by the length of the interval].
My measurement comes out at 2.5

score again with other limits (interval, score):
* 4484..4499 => 3.1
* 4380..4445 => 2.8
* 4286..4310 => 2.8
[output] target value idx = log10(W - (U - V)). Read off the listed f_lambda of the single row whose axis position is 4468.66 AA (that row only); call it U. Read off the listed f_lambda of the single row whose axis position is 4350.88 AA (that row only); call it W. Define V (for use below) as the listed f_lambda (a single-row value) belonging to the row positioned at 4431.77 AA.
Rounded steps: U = 2.761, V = 3.42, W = 3.092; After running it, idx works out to 0.57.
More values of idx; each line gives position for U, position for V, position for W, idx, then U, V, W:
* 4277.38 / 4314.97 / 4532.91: 0.46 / 3.307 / 2.893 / 3.293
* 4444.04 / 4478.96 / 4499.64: 0.43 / 3.331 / 2.934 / 3.073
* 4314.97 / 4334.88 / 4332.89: 0.43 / 2.893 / 3.043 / 2.533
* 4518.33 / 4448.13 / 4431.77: 0.48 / 3.683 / 3.307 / 3.42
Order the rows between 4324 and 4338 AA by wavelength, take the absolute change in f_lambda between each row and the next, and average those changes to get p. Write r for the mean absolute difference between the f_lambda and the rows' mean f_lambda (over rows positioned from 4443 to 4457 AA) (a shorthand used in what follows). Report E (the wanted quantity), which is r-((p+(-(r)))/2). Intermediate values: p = 0.21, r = 0.264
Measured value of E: 0.29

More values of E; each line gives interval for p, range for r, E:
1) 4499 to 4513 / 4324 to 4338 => 0.05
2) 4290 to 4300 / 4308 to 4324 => 0.09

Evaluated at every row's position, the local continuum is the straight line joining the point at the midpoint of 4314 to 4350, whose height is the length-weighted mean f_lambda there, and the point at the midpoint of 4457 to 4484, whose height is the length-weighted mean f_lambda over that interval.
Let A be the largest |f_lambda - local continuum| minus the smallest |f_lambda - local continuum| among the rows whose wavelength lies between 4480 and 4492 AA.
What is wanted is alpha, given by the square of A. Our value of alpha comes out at 0.88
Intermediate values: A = 0.94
